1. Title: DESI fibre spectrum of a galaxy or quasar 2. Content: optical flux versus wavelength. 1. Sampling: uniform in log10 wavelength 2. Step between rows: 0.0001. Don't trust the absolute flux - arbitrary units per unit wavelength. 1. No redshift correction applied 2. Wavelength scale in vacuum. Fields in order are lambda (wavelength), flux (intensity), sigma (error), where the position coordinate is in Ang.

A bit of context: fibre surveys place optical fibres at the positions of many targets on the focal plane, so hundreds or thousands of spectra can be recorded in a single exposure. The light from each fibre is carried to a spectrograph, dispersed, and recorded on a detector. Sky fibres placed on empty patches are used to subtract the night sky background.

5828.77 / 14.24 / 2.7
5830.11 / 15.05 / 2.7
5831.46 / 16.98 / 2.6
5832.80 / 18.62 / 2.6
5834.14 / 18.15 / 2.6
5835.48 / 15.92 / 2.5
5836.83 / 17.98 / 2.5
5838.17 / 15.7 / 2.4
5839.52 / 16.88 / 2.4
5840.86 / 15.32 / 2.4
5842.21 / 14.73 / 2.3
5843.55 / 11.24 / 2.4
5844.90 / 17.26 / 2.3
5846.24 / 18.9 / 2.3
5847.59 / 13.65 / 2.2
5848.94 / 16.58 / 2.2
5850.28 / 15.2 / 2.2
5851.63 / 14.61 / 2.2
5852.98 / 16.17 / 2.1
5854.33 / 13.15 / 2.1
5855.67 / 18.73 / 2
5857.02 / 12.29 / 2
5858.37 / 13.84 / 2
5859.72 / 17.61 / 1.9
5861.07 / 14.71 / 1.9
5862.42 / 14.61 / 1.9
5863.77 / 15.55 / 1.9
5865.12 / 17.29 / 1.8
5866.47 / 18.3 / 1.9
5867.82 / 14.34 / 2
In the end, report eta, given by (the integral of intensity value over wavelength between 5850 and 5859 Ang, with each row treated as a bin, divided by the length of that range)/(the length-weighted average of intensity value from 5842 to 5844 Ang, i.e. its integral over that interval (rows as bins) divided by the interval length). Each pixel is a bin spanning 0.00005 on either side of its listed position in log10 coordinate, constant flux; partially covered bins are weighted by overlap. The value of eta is 1.16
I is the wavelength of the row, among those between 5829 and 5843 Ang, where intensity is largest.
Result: 5832.80 Ang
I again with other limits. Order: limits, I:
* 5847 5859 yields 5855.67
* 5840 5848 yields 5846.24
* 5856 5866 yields 5859.72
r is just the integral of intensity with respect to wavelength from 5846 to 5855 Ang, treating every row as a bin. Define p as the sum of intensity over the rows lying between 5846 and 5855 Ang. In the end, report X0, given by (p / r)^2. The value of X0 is 0.618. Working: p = 108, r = 138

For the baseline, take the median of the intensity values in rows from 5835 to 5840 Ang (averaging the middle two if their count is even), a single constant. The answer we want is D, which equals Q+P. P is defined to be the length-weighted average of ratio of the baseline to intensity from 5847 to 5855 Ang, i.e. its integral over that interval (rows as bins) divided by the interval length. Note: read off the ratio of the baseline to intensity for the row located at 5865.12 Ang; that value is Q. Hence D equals 2.06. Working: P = 1.11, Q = 0.95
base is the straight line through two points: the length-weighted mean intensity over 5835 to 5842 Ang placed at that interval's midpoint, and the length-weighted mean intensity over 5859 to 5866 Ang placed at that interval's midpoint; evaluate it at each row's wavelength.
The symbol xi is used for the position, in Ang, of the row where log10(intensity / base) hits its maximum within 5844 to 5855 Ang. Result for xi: 5846.24 Ang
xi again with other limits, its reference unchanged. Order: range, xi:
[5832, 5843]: 5832.80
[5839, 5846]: 5844.90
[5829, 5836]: 5832.80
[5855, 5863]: 5855.67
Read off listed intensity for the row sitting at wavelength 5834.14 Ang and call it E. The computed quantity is 18.15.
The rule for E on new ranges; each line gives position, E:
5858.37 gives 13.84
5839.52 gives 16.88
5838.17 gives 15.7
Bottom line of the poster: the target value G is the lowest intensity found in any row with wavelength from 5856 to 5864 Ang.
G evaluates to 12.29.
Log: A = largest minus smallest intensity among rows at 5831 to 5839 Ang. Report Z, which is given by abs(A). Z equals 2.9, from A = 2.9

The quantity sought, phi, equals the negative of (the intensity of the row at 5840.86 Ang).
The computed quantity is -15.3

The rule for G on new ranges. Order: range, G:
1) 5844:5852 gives 13.65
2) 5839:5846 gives 11.24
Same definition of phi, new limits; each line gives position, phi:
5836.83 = -18.0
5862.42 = -14.6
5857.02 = -12.3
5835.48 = -15.9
